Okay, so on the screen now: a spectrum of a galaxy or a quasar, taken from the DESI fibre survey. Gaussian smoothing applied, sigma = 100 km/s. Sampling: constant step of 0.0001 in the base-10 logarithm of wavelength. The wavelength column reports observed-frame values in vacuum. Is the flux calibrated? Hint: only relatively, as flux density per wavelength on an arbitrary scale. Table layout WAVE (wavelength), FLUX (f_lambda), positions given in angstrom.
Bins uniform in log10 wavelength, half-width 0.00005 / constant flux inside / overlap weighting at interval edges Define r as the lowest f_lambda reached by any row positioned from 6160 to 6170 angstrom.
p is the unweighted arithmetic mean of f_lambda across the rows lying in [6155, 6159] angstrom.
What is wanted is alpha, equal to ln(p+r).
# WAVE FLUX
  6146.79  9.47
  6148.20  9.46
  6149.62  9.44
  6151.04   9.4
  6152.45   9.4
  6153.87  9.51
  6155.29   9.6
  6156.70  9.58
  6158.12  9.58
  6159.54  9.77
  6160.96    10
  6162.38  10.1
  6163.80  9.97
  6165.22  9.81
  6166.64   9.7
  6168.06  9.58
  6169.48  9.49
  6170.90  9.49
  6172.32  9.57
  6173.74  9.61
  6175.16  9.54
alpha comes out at 2.948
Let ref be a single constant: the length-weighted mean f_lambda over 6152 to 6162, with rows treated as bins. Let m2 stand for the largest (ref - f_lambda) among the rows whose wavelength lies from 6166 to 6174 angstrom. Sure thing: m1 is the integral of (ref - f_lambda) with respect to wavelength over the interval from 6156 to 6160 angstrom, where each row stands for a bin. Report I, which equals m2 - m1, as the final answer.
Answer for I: 0.1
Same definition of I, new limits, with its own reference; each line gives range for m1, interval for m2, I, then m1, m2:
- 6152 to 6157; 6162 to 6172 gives -0.5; 0.63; 0.16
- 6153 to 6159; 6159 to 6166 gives -0.6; 0.49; -0.12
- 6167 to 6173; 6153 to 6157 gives -0.5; 0.65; 0.14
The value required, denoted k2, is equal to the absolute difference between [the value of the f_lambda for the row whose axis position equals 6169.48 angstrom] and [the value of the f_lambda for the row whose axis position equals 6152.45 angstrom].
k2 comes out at 0.09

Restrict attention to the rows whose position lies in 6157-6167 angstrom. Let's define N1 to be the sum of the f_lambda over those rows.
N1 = 69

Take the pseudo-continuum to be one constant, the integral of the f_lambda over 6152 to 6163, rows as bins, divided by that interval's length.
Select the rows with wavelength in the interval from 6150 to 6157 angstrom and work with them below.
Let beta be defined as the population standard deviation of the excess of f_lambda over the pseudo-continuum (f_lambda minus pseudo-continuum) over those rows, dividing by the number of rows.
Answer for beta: 0.09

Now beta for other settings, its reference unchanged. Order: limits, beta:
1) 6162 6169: 0.19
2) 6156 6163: 0.21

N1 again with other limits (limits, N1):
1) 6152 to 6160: 57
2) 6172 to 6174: 19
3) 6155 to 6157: 19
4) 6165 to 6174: 67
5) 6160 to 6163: 20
